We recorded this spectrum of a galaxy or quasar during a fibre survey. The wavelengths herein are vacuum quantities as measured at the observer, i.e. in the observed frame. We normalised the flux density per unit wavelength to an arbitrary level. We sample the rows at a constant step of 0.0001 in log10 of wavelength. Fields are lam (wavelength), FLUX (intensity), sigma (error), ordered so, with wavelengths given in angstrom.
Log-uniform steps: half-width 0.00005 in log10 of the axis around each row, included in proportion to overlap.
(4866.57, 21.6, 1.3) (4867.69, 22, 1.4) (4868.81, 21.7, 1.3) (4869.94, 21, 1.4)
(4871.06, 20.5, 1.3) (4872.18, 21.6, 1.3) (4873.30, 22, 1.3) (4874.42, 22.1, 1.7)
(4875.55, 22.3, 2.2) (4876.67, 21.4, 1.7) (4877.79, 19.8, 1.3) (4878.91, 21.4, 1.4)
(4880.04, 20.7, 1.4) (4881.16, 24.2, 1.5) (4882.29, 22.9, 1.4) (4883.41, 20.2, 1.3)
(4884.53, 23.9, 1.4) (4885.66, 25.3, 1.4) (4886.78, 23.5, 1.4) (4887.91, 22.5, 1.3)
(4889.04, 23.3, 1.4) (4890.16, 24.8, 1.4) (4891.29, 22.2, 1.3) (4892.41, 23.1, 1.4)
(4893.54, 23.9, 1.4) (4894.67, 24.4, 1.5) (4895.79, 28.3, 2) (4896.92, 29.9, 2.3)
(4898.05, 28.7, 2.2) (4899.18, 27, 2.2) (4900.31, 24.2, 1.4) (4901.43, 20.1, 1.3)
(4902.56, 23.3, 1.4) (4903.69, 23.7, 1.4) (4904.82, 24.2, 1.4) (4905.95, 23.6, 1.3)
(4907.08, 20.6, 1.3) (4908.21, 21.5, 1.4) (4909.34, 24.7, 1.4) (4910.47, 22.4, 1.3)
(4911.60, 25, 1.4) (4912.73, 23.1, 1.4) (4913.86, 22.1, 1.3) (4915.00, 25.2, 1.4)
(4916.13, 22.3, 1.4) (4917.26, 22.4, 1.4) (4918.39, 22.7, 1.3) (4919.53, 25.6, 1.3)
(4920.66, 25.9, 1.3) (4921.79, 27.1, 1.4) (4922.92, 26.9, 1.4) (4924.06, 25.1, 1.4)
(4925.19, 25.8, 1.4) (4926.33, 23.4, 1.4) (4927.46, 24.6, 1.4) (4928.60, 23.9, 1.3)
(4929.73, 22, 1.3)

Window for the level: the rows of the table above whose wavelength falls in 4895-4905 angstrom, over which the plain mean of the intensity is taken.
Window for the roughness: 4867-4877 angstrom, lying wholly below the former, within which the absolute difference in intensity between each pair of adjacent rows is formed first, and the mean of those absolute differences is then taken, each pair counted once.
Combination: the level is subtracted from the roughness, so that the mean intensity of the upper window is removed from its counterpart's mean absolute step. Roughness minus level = -25.0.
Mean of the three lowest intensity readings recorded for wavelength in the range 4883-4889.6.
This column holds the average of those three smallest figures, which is 22.0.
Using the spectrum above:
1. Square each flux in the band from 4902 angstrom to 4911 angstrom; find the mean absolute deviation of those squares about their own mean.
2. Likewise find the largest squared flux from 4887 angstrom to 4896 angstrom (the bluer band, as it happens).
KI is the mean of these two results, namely 426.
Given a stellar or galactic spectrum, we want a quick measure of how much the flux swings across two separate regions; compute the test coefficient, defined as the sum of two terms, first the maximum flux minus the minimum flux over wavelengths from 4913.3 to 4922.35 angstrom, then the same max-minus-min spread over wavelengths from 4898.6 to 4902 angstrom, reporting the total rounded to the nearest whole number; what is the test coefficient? 12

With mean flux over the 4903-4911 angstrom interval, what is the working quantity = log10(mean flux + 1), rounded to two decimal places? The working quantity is 1.38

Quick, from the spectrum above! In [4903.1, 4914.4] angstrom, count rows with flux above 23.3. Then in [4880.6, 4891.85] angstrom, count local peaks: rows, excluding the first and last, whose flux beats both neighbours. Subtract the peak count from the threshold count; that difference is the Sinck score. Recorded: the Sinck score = 3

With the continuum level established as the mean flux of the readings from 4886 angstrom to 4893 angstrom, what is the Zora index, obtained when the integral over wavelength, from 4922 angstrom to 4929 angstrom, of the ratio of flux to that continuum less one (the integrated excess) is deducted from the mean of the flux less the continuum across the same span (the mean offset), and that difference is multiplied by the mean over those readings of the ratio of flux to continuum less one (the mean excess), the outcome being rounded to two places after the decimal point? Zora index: 0.09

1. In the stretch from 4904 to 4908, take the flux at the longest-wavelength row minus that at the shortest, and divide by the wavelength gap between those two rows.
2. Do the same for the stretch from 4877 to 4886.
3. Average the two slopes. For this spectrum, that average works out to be -0.4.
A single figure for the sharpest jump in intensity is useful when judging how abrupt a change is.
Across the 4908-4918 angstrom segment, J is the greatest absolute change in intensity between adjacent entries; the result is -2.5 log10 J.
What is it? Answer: -1.26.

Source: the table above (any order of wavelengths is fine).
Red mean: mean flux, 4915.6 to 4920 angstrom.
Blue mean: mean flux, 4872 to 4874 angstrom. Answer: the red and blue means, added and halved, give 22.5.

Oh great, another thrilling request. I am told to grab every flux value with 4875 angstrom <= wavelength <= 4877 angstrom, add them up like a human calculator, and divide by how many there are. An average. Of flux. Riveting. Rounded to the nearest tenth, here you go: 21.9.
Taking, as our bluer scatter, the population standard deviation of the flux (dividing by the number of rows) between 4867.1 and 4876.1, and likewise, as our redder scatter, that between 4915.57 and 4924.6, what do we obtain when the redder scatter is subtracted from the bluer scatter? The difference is -1.3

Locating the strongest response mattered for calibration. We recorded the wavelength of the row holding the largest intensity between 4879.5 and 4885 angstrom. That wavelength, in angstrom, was 4881.16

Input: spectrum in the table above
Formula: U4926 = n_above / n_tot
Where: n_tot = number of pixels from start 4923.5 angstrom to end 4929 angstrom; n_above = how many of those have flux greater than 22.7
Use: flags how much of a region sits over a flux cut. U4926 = 1.0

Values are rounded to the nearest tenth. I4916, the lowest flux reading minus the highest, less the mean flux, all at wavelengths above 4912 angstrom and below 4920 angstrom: -26.8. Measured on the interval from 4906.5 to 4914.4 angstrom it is -27.2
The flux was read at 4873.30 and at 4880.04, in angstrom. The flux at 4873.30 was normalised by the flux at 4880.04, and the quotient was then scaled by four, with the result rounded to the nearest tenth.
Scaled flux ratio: 4.3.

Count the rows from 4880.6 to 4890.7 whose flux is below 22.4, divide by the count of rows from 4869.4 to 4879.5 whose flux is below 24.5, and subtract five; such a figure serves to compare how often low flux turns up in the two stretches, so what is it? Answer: -4.89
